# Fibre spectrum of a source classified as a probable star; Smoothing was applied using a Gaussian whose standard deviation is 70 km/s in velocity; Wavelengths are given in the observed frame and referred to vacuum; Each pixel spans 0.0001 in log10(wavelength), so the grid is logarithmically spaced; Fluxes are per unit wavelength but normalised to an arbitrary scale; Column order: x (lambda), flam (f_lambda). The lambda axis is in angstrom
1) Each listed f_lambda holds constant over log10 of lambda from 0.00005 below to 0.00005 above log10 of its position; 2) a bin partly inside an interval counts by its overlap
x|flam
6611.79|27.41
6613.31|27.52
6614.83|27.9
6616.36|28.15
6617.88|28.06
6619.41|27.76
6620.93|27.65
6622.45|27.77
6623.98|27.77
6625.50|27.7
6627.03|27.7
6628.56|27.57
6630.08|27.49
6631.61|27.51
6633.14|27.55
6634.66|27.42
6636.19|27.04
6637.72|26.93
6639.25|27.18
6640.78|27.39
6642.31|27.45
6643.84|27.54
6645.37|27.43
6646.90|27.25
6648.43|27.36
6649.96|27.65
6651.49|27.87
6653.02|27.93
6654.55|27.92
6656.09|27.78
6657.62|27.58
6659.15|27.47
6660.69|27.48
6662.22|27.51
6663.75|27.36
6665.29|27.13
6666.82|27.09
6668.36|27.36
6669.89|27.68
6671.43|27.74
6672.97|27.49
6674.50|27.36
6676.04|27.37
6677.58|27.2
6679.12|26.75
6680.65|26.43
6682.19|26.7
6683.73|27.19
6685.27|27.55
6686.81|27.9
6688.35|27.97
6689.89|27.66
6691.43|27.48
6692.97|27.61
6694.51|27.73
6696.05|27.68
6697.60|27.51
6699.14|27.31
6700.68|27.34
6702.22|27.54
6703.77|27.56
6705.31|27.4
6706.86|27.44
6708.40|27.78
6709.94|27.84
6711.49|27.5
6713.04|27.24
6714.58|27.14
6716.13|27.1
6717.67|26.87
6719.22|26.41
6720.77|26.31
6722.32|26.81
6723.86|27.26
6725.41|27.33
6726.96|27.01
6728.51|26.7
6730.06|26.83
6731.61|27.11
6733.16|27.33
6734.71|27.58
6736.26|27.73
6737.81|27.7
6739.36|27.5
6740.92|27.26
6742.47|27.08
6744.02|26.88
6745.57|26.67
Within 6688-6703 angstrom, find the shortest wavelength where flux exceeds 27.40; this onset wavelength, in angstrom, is 6688.35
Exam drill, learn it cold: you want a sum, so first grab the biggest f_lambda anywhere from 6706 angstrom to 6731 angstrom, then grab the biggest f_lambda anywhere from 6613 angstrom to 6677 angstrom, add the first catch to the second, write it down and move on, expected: 56.0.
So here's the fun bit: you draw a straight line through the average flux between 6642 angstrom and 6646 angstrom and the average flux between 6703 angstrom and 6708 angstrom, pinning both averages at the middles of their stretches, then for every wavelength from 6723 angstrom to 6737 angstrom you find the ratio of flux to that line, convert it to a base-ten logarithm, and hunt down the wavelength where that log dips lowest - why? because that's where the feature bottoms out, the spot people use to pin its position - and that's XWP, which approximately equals 6728.51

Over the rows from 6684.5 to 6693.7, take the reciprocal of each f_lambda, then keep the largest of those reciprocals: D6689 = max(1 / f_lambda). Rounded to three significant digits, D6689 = 0.0364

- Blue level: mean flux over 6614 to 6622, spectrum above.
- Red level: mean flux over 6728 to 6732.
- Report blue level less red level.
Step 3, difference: 1.0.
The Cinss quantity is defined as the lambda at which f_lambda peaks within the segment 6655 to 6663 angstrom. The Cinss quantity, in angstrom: 6656.09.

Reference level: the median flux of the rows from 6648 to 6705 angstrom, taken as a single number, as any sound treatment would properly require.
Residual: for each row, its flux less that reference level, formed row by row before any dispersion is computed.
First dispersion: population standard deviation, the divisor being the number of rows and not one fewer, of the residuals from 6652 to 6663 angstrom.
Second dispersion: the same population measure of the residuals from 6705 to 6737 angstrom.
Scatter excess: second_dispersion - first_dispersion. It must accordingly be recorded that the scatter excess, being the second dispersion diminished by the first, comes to 0.22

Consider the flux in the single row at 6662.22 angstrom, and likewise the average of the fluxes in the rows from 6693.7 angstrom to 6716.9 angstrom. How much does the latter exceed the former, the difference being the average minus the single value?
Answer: -0.04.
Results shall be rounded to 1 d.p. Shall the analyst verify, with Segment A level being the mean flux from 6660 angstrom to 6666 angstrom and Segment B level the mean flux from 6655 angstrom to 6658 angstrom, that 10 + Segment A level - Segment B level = 9.7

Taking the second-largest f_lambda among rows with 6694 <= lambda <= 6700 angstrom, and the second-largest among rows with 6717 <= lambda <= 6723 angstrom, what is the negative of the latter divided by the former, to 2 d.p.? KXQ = -0.97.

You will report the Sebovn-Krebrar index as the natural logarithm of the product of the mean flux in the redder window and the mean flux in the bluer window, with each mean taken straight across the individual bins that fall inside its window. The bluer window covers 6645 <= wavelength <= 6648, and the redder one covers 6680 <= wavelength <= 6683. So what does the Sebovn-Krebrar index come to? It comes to 6.588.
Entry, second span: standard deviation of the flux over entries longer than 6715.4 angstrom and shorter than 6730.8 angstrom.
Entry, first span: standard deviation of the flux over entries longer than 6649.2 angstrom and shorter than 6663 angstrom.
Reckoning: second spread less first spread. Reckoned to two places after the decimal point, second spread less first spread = 0.14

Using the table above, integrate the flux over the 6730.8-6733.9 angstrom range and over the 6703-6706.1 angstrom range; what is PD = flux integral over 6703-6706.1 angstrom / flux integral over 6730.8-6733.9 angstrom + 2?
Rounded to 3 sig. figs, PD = 3.01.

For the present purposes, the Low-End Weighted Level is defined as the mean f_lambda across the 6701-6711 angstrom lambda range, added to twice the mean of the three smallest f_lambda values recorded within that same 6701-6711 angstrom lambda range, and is 82.5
